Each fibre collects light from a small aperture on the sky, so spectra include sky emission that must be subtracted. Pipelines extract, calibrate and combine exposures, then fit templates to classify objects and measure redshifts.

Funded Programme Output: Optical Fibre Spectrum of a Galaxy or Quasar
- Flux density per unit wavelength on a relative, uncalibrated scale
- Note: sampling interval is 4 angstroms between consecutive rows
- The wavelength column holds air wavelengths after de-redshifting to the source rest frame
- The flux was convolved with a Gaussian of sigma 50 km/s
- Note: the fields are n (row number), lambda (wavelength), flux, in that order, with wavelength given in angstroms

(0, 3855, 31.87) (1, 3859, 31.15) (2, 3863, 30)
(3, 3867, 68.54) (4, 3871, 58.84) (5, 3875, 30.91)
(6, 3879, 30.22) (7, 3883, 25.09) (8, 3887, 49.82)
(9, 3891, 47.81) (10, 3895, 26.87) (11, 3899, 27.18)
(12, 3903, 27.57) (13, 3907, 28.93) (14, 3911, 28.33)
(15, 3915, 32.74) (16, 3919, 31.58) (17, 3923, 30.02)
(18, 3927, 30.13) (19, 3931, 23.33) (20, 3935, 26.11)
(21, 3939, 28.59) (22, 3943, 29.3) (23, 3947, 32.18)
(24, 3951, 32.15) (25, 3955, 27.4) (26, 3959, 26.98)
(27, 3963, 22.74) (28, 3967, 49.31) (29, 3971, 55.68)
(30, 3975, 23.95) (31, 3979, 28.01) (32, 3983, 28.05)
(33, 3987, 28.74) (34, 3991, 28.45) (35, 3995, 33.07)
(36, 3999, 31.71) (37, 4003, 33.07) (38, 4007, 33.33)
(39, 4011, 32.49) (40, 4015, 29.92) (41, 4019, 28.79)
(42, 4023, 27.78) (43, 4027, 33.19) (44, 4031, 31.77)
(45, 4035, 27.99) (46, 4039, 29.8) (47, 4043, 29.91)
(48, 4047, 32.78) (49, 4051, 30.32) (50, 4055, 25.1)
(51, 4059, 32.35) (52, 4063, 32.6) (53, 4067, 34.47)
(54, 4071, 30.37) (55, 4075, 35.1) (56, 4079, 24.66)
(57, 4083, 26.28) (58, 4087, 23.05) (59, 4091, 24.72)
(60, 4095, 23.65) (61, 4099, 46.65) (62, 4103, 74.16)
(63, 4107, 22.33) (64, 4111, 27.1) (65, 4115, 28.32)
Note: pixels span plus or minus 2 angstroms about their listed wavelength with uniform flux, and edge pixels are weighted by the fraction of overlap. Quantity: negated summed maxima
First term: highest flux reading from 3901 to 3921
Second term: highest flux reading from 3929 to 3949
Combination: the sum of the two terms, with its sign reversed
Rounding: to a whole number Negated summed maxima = -65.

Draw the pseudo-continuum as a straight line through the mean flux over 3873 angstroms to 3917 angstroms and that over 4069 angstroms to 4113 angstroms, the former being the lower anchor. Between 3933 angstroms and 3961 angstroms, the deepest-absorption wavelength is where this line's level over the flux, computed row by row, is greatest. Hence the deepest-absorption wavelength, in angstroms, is 3935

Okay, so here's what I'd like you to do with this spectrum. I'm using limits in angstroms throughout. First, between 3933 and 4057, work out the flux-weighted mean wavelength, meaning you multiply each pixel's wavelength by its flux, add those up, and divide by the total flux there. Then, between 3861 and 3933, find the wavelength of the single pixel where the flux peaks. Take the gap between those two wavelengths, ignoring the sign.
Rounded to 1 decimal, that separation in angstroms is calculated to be 127.6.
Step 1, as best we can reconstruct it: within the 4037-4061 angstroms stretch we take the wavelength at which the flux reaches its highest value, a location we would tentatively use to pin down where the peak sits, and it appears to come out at 4047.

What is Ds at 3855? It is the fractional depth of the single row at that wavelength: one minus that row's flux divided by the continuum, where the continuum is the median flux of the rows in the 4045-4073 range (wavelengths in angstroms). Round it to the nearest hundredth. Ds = 0.01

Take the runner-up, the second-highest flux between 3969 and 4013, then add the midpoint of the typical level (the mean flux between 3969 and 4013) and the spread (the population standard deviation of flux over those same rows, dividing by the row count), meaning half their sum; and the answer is 53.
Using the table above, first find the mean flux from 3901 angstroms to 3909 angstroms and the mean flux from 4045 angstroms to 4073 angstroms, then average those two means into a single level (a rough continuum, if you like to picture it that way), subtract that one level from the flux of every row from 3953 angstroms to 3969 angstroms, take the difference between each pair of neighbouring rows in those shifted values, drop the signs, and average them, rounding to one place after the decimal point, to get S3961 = 10.4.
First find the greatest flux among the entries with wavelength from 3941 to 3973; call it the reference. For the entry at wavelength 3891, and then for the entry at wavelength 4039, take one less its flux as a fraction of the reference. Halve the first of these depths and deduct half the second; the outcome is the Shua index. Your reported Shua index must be -0.16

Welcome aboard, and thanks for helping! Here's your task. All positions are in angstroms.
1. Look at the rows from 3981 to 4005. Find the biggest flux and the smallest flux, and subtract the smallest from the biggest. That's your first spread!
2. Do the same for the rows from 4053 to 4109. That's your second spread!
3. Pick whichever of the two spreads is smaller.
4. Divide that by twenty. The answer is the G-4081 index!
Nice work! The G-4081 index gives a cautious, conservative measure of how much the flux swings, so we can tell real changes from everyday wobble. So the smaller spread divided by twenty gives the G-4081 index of 0.3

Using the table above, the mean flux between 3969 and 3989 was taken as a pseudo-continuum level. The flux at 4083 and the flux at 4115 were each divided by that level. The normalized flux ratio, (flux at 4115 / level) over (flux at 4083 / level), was 1.08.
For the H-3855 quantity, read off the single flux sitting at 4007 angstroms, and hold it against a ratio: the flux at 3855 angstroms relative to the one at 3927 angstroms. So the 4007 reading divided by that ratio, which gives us 32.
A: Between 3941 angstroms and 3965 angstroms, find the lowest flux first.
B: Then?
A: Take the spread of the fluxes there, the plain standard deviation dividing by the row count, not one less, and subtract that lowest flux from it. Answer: -19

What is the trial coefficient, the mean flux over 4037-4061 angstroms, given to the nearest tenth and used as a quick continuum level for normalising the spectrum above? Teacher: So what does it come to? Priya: 30.0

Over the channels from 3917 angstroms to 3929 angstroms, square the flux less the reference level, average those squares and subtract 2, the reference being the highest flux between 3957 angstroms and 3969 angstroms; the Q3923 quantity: 349.4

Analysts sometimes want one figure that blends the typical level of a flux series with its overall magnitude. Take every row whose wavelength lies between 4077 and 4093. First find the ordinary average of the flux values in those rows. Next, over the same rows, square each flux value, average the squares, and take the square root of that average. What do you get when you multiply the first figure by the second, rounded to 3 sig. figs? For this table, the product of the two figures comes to 610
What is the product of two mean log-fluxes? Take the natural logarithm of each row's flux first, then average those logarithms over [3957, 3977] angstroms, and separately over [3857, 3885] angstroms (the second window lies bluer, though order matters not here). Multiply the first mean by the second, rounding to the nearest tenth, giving 12.6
